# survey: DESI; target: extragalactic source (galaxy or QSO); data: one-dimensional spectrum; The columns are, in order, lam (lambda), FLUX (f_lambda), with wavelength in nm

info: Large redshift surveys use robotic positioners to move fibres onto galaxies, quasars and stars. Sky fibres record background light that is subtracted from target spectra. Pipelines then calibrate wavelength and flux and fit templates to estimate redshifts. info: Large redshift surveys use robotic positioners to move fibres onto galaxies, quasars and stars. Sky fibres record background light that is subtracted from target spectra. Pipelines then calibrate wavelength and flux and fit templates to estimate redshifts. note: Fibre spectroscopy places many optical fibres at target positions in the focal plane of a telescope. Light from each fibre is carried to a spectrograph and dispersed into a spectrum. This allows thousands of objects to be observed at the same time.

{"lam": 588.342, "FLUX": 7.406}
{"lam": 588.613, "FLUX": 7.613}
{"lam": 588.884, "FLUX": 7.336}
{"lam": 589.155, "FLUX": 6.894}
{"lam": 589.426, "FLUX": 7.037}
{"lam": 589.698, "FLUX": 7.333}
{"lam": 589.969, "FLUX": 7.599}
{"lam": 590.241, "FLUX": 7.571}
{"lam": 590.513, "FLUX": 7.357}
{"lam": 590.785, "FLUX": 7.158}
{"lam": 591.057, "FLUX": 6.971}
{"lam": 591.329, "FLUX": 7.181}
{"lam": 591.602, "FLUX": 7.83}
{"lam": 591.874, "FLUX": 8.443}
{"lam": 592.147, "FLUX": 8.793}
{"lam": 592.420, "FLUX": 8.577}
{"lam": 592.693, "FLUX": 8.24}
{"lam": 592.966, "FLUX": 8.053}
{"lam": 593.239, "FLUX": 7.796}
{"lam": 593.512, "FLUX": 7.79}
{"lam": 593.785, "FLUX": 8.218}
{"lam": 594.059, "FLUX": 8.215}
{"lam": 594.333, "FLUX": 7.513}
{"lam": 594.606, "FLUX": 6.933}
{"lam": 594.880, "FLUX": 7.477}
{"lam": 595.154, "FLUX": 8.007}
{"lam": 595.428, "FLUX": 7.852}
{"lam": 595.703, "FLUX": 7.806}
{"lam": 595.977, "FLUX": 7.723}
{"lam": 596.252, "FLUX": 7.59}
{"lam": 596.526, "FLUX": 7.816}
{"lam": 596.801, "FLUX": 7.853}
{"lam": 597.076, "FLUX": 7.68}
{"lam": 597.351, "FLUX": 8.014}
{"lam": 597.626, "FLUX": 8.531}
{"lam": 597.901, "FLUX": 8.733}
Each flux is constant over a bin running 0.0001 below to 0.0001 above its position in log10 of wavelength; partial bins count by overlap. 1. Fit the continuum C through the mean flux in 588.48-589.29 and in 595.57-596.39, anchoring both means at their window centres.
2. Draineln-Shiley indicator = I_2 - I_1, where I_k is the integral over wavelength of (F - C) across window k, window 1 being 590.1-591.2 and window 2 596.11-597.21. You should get 0.12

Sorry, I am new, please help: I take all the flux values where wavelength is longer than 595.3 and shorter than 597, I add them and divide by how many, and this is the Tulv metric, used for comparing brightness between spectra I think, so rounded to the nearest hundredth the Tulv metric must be 7.77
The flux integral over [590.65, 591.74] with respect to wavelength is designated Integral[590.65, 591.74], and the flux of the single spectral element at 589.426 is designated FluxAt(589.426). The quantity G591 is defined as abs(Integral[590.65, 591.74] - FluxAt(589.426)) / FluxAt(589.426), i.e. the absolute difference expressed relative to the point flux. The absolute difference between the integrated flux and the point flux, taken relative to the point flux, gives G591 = 0.13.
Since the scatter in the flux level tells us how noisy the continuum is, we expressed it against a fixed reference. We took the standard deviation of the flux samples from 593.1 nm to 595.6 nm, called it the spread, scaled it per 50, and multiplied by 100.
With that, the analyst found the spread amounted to 0.8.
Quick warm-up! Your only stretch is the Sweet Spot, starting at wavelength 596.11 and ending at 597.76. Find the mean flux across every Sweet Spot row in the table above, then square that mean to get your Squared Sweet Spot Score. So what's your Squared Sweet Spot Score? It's 63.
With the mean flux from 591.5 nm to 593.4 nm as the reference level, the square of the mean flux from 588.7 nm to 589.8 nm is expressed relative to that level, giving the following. 6.2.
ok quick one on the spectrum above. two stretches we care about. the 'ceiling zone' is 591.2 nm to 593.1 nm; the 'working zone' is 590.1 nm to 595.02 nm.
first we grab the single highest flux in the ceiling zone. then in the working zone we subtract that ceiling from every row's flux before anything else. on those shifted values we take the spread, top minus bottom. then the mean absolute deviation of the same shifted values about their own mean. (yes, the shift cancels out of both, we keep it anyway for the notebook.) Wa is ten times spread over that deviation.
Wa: 40.7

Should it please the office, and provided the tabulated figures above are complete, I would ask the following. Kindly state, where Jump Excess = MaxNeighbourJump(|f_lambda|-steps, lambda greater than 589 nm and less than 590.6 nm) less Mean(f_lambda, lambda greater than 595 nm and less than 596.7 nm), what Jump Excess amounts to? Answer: -7.50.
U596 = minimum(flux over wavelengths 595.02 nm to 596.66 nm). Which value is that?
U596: 7.59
